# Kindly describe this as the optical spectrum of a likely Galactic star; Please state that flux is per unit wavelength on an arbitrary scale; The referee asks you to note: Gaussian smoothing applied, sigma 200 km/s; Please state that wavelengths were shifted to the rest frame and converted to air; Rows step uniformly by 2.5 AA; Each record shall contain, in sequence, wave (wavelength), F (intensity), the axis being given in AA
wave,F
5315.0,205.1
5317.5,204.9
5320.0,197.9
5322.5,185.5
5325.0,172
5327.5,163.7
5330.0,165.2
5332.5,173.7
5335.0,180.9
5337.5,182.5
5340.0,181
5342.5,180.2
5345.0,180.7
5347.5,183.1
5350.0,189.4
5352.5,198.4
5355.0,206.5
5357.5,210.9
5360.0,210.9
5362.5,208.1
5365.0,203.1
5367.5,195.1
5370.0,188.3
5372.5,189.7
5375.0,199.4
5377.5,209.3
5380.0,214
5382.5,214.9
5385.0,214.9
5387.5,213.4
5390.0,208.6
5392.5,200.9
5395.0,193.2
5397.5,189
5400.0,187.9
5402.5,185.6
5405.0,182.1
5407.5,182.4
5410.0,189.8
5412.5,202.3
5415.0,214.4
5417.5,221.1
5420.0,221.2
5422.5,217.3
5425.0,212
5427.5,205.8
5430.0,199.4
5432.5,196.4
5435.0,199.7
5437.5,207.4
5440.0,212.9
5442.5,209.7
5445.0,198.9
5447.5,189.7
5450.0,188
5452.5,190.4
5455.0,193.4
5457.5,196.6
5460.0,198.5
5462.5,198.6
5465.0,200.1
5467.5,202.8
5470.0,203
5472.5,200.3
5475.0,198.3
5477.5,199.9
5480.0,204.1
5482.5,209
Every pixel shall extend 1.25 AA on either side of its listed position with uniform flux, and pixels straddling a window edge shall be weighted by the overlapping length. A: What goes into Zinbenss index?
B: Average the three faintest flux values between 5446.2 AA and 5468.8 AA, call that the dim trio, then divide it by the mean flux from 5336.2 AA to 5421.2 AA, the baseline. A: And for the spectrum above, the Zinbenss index 0.95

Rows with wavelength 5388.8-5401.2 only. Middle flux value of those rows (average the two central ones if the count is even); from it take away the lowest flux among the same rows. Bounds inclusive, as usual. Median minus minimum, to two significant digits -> 5.3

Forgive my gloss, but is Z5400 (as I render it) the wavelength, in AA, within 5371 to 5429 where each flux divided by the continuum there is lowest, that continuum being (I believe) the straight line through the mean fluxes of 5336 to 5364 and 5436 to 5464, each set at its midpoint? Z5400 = 5405.0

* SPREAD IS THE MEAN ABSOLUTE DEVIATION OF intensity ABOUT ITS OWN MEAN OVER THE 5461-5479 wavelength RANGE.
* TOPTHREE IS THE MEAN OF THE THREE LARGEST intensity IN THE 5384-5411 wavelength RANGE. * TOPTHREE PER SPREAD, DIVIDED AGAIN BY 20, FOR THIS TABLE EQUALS 7.52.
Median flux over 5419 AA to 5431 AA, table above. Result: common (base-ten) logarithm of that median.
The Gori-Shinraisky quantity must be 2.33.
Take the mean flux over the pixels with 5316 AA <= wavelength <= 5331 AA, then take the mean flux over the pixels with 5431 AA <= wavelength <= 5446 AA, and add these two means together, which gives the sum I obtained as 386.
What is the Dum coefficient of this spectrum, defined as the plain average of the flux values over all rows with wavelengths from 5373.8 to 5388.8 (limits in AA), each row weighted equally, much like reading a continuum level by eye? 211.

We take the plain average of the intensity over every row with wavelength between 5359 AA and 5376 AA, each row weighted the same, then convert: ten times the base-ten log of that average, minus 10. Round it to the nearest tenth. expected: 13.0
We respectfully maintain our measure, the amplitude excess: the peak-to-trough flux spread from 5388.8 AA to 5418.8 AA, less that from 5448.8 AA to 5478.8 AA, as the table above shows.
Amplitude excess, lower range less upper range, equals 24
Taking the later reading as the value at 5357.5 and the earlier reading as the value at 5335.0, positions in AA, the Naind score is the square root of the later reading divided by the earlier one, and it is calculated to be 1.08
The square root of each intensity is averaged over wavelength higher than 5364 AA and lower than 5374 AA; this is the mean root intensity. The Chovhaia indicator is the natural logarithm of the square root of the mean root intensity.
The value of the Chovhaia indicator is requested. 1.32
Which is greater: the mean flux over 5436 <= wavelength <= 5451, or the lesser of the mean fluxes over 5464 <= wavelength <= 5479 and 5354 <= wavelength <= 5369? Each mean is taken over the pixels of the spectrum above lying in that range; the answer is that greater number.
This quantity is 201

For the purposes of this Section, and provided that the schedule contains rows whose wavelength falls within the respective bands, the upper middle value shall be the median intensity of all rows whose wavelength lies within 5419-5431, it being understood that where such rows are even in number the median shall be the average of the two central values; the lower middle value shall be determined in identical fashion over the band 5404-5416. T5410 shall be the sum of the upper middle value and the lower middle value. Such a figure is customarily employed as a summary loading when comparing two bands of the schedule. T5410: 402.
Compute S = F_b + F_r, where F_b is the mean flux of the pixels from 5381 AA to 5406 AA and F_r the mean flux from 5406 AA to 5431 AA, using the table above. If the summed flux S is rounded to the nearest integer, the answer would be 406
